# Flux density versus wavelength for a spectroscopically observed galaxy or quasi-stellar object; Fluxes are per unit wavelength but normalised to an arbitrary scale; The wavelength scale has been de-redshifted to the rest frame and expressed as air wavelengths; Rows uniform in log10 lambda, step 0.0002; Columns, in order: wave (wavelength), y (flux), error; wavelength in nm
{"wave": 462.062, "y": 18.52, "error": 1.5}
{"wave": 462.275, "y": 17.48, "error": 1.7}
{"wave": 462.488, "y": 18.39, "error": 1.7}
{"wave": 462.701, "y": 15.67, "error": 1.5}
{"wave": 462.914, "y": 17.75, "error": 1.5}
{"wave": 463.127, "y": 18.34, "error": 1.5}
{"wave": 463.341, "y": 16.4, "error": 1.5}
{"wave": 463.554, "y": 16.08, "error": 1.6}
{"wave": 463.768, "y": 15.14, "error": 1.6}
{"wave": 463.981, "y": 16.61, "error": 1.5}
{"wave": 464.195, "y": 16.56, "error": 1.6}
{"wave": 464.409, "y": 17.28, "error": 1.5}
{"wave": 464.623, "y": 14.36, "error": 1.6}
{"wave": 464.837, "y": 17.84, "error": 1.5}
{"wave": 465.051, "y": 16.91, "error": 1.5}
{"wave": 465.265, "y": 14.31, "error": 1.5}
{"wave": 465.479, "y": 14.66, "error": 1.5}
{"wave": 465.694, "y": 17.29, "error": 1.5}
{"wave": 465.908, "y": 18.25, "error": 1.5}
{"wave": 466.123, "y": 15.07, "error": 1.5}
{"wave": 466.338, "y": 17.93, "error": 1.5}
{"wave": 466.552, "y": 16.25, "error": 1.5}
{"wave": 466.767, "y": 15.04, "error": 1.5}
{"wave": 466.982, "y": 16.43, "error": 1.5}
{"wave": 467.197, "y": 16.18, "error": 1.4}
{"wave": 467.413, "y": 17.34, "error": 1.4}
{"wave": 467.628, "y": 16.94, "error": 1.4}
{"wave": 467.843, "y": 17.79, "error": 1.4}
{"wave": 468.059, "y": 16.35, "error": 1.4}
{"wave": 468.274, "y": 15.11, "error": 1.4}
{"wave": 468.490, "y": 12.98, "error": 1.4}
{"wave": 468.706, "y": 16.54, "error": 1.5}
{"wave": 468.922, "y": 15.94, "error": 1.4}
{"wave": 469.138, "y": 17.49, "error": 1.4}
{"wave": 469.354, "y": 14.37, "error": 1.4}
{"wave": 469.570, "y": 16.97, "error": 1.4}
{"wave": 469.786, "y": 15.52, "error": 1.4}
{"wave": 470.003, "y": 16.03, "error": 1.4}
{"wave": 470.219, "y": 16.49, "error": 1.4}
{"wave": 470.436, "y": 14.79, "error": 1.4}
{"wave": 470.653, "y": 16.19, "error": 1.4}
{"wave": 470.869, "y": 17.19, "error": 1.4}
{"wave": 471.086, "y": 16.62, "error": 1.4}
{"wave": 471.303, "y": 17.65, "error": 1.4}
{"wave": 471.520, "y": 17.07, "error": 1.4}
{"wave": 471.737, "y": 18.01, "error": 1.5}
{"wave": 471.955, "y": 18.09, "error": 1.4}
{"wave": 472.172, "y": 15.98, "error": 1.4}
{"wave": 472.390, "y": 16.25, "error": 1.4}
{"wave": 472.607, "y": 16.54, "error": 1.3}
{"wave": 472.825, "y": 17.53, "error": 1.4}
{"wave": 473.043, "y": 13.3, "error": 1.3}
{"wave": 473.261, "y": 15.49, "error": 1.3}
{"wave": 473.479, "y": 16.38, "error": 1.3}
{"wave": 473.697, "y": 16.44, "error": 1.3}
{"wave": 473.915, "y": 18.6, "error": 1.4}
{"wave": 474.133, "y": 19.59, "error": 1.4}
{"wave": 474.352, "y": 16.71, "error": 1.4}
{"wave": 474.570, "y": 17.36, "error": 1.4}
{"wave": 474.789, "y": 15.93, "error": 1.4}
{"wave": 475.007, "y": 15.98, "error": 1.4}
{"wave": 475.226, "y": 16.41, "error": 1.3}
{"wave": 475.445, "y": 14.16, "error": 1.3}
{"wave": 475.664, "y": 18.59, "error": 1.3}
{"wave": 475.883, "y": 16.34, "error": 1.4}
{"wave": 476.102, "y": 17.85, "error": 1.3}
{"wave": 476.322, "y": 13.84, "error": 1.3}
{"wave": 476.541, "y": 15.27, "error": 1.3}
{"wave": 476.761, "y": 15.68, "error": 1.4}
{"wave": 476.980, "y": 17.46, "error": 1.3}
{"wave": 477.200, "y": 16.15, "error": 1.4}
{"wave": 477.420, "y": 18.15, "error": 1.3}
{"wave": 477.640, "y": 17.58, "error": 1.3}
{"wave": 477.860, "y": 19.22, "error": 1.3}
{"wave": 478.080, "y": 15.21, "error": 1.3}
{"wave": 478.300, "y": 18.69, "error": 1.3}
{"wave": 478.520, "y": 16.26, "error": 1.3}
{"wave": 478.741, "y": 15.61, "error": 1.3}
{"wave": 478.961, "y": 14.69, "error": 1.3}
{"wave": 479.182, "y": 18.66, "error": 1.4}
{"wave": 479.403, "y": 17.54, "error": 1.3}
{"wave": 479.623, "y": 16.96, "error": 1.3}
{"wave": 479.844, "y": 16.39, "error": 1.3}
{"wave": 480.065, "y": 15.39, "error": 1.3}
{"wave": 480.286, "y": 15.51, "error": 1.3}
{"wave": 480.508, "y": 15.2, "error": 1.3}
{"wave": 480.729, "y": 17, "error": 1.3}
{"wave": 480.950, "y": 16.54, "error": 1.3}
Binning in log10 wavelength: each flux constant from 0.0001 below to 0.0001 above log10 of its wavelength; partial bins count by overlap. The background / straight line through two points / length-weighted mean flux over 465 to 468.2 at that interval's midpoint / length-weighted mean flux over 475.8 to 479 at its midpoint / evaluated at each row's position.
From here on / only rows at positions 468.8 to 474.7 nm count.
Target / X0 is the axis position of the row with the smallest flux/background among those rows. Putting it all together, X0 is 473.043 nm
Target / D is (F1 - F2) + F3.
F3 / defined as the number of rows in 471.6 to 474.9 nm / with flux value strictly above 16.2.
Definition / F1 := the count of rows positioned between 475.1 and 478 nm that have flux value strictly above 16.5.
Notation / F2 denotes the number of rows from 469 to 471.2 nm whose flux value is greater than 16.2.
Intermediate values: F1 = 6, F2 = 5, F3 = 11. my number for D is 12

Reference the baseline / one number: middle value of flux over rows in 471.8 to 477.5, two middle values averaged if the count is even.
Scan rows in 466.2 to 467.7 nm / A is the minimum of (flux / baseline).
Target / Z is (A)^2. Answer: 0.84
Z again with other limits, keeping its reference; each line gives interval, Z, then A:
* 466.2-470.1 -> 0.63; 0.79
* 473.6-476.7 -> 0.71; 0.84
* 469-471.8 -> 0.77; 0.88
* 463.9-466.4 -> 0.76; 0.87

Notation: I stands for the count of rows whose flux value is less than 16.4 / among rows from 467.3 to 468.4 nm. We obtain 2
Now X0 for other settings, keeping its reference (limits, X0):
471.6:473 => 472.172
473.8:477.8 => 476.322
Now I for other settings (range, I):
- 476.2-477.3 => 4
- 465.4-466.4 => 2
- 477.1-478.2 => 2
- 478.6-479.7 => 2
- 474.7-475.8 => 3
